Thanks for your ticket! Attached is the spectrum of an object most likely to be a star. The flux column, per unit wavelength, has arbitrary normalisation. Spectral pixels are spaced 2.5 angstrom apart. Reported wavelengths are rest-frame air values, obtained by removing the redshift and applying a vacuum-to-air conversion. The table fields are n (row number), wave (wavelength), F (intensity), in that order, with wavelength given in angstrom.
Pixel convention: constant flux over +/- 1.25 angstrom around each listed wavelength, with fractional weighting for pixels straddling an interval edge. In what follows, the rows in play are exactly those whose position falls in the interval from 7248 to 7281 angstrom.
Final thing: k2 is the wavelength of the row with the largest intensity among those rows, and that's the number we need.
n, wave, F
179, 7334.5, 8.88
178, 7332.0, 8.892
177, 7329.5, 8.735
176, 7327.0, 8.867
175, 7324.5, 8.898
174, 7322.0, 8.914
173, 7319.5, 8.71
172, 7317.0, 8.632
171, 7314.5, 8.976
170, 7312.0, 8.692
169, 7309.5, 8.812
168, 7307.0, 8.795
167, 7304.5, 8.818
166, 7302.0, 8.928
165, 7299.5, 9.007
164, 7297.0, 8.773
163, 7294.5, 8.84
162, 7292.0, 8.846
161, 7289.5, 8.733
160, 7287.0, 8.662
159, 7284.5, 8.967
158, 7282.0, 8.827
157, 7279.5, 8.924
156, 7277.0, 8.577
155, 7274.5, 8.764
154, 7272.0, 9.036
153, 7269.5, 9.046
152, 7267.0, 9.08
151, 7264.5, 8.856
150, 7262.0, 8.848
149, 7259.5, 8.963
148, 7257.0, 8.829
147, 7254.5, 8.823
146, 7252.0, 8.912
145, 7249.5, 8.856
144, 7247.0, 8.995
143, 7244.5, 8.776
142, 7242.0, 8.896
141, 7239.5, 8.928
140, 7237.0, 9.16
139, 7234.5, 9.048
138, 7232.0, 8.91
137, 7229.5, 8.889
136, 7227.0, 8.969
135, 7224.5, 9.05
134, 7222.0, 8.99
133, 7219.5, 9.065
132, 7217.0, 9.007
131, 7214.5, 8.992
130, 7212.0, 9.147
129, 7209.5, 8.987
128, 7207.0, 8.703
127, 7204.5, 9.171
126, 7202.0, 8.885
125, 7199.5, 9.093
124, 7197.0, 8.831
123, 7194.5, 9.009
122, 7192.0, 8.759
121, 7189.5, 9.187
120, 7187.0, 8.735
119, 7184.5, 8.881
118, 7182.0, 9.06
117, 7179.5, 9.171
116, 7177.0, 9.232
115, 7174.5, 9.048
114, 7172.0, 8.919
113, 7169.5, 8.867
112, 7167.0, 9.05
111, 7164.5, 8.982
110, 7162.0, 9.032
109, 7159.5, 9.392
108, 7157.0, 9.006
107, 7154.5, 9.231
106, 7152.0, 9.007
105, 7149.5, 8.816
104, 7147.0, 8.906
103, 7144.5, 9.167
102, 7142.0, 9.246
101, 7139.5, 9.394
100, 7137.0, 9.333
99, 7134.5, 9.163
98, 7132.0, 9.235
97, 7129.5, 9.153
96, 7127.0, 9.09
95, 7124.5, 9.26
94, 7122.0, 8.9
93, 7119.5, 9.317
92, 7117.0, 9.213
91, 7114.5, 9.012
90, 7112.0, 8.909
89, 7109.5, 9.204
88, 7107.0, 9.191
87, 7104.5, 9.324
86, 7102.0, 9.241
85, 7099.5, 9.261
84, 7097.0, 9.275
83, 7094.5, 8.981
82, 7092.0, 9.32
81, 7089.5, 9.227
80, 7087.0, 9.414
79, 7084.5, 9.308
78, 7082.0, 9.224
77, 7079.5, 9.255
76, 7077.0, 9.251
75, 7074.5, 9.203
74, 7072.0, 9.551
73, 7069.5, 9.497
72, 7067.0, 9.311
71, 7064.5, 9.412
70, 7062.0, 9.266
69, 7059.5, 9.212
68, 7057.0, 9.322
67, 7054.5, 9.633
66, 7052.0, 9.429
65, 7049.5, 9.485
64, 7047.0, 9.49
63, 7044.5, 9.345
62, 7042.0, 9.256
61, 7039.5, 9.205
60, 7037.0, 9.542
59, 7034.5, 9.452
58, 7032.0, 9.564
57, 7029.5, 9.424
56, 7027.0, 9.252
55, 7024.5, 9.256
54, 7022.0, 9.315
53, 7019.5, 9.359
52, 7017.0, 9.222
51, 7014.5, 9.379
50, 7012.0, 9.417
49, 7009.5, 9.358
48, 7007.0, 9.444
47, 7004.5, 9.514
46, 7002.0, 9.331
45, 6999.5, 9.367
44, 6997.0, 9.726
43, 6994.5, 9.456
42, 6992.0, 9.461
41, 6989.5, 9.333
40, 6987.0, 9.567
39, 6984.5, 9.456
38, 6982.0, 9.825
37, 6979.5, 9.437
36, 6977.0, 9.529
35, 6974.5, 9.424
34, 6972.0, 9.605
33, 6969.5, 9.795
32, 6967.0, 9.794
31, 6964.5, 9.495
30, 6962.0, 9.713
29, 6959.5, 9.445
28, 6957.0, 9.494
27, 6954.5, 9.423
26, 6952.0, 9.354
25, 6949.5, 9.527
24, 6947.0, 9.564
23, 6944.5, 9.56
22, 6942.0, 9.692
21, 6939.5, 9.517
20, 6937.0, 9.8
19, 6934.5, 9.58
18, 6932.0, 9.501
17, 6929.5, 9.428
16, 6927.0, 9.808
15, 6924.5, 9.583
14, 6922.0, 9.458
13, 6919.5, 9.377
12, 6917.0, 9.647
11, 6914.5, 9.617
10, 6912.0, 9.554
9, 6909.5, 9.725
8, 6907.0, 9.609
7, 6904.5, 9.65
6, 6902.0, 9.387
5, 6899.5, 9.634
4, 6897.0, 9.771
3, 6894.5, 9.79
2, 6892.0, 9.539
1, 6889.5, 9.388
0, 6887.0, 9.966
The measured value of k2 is 7267.0 angstrom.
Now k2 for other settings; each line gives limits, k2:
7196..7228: 7204.5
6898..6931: 6927.0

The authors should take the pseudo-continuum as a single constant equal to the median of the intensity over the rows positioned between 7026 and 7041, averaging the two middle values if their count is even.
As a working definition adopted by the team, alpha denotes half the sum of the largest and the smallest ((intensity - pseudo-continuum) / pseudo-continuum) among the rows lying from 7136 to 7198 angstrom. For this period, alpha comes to -0.040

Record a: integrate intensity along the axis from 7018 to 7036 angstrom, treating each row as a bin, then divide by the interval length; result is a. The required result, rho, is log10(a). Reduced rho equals 0.972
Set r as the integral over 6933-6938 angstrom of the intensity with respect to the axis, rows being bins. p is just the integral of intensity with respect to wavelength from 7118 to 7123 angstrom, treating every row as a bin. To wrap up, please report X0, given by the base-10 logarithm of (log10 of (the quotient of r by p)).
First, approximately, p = 45.6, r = 48.4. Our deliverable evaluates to -1.59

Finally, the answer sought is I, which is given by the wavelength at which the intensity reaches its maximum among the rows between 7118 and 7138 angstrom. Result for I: 7137.0 angstrom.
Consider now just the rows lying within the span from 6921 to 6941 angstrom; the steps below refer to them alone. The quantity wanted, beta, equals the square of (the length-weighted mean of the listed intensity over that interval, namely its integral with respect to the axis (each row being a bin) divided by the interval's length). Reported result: 92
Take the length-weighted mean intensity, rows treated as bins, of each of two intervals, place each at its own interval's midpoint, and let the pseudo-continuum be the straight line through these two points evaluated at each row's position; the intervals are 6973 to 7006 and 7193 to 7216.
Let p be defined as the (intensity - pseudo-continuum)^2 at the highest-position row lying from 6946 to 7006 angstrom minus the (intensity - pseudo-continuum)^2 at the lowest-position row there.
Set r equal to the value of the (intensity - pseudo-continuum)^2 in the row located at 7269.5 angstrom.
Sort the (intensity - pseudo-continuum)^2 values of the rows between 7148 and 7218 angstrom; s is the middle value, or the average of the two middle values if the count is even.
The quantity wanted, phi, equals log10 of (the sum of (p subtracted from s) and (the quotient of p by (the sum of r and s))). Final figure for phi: -1.4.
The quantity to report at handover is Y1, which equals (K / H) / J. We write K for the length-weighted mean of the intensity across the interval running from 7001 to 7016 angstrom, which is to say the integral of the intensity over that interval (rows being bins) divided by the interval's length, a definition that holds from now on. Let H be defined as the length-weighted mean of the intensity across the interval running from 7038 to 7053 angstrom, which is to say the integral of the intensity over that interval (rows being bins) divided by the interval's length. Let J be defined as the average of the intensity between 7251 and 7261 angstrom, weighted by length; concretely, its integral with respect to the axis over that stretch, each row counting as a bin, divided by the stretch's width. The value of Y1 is 0.113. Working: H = 9.37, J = 8.9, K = 9.4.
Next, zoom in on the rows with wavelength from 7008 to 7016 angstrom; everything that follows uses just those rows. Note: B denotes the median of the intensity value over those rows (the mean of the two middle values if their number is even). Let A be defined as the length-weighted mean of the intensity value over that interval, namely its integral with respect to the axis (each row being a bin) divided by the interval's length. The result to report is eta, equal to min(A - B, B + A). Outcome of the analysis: 0.00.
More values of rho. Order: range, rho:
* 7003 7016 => 0.974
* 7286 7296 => 0.943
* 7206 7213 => 0.952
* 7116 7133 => 0.962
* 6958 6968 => 0.982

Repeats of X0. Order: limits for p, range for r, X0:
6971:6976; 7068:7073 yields -4.23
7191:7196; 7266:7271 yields -2.08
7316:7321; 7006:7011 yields -1.46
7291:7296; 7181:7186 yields -2.25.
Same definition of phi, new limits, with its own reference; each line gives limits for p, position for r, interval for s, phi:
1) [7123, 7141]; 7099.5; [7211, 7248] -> 1.1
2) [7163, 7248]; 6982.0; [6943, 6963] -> -1.2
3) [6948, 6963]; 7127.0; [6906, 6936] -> 0.0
